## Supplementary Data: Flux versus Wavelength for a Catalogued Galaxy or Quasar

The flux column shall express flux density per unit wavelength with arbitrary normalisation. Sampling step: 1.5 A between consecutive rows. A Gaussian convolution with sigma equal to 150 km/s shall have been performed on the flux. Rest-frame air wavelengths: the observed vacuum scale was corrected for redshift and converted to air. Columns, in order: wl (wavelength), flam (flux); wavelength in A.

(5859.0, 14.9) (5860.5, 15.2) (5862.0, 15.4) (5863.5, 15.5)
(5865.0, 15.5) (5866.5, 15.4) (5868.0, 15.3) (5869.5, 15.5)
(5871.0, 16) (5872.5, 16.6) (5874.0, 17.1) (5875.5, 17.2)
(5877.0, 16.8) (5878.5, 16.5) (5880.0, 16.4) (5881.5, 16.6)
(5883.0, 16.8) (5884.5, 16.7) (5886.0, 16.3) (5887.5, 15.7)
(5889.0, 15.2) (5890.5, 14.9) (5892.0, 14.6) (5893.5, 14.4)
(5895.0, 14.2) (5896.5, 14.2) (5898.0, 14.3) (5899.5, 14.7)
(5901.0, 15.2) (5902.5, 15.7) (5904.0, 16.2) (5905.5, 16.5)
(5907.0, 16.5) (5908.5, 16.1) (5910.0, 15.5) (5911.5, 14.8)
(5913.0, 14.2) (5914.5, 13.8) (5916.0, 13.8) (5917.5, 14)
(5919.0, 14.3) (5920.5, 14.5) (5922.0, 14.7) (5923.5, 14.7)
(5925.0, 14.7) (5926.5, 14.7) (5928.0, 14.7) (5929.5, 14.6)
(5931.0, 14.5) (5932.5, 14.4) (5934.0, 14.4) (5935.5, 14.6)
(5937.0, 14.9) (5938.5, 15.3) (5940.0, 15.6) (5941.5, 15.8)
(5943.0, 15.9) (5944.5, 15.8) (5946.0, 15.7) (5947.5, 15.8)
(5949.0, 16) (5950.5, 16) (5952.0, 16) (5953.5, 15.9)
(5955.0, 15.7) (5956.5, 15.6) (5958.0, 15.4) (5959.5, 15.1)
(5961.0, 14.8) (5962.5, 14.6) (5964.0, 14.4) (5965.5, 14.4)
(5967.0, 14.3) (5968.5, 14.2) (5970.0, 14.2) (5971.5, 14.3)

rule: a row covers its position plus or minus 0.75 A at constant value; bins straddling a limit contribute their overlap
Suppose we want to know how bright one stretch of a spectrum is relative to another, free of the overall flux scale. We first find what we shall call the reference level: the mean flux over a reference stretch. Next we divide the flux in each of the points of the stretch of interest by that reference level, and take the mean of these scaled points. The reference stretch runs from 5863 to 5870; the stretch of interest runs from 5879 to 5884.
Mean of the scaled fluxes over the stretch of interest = 1.08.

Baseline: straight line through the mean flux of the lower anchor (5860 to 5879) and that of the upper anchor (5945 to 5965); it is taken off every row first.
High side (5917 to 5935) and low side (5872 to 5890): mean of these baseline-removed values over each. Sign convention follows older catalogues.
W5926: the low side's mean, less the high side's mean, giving 1.7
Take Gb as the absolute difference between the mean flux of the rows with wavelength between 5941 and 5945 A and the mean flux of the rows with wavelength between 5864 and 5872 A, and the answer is 0.3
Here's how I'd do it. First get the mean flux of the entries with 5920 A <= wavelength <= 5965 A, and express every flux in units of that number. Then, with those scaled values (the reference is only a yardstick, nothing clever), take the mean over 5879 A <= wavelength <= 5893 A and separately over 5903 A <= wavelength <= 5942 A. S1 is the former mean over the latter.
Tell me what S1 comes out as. 1.07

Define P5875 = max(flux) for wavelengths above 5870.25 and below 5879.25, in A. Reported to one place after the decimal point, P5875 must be 17.2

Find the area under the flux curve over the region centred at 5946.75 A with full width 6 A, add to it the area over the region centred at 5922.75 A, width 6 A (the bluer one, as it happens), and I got 183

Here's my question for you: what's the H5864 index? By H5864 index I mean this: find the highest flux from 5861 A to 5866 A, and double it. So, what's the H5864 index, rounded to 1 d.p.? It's 31.0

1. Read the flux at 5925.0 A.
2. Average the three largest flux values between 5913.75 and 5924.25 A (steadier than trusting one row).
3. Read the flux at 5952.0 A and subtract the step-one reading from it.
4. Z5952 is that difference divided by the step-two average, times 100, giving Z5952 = 9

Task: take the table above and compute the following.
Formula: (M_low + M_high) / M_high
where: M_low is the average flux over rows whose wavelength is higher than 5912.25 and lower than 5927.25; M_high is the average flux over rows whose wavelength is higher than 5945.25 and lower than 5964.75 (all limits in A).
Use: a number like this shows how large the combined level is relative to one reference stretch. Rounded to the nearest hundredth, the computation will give 1.93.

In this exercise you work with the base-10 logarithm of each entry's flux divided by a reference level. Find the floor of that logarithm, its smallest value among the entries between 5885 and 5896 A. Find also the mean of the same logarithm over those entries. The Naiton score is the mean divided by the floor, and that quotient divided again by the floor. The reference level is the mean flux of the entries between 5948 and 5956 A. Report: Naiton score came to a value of -10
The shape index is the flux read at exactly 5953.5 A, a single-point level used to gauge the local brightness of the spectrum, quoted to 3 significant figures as 15.9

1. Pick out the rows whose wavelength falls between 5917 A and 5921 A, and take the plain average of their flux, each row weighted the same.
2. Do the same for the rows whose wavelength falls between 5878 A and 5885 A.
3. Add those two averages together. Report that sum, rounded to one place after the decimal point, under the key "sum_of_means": 30.9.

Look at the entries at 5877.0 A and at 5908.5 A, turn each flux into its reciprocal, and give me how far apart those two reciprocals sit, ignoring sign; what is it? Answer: 0.0026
